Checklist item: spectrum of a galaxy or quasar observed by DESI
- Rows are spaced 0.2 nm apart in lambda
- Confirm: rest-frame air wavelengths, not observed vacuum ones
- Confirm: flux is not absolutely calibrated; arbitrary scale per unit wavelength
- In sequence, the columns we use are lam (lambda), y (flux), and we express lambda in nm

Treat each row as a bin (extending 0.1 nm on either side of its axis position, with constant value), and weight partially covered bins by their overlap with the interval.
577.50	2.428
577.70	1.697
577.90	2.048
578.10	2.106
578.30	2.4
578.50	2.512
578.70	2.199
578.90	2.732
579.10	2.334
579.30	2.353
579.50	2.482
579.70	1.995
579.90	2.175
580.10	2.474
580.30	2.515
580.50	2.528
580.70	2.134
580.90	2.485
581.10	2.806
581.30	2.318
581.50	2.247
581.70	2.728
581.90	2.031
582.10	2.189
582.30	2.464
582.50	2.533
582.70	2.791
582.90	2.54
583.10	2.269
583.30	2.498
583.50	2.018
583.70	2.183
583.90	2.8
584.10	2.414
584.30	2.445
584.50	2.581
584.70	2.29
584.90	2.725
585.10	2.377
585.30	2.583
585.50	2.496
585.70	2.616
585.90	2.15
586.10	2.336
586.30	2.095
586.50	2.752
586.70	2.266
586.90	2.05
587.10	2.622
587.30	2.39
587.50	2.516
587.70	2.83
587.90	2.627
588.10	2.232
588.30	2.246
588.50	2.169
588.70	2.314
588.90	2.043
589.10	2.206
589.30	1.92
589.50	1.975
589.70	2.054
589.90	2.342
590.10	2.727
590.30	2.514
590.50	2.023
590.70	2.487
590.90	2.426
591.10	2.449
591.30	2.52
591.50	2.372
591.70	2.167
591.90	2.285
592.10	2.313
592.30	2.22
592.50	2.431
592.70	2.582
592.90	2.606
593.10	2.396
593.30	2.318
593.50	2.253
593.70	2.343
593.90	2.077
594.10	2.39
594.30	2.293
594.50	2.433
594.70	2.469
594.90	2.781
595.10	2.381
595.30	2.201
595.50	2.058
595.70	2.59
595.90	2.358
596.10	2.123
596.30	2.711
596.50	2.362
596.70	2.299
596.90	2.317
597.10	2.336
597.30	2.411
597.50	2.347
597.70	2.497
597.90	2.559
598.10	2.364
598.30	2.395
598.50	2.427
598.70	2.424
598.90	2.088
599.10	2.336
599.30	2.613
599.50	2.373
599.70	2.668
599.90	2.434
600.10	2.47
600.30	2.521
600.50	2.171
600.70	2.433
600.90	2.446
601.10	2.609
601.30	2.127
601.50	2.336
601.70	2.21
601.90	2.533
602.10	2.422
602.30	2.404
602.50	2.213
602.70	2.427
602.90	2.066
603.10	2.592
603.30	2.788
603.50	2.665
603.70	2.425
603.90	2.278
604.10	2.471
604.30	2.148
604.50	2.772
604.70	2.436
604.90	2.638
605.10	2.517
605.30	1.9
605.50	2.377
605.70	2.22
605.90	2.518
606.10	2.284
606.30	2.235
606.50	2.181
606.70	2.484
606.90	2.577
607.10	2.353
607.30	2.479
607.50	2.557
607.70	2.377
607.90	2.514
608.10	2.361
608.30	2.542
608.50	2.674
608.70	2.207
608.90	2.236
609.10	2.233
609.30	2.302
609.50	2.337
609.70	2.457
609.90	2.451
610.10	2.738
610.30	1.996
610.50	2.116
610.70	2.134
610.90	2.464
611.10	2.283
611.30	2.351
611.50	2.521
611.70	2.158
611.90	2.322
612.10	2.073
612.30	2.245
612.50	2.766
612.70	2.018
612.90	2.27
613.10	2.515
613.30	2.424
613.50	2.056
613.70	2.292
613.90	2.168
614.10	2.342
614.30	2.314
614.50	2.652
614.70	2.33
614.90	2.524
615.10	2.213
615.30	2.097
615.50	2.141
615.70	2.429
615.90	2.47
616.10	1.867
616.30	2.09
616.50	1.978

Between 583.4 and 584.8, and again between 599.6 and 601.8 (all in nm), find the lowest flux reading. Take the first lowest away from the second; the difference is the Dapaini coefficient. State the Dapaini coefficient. 0.11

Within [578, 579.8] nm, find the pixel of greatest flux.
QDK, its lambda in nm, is 578.90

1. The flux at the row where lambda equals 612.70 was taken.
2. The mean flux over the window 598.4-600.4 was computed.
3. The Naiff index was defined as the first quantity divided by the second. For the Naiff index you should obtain 0.83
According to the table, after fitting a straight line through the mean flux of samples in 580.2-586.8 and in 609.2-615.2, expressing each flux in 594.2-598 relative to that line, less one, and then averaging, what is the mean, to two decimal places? 0.00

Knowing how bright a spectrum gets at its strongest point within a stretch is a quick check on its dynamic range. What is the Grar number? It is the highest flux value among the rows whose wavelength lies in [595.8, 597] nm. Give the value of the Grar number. 2.711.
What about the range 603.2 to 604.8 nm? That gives 2.788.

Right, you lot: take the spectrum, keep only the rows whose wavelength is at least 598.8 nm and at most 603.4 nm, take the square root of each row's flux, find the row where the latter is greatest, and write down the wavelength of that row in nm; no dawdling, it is 603.30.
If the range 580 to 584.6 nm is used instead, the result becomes 581.10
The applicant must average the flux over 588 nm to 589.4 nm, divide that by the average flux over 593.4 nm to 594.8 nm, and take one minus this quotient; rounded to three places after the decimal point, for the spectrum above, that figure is 0.069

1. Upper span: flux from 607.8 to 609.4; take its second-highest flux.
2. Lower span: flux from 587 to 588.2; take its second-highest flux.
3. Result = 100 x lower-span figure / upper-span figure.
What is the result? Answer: 103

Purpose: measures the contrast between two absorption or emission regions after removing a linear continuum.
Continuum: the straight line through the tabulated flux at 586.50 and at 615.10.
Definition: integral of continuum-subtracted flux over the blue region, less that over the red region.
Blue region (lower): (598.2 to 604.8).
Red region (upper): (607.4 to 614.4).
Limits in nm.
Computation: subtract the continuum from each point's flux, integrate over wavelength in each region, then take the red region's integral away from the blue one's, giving -0.7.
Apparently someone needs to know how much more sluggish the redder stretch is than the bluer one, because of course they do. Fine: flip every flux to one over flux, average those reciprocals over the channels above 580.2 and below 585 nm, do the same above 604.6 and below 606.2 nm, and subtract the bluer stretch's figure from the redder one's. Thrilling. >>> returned 0.014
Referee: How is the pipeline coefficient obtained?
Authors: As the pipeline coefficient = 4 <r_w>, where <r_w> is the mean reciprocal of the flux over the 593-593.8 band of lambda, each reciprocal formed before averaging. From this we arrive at 1.72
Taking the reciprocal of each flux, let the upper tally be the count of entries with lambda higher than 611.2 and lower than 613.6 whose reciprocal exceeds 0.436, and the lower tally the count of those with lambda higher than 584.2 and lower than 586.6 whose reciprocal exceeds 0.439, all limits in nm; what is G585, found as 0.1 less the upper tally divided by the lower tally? -2.90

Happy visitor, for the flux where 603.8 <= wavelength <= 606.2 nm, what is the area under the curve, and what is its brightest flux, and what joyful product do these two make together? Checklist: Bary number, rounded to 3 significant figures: 15.8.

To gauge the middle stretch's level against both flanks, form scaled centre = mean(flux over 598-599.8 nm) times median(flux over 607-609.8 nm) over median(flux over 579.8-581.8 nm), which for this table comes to 2.30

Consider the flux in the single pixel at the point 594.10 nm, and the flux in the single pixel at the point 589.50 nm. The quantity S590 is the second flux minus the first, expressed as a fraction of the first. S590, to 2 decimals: -0.17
